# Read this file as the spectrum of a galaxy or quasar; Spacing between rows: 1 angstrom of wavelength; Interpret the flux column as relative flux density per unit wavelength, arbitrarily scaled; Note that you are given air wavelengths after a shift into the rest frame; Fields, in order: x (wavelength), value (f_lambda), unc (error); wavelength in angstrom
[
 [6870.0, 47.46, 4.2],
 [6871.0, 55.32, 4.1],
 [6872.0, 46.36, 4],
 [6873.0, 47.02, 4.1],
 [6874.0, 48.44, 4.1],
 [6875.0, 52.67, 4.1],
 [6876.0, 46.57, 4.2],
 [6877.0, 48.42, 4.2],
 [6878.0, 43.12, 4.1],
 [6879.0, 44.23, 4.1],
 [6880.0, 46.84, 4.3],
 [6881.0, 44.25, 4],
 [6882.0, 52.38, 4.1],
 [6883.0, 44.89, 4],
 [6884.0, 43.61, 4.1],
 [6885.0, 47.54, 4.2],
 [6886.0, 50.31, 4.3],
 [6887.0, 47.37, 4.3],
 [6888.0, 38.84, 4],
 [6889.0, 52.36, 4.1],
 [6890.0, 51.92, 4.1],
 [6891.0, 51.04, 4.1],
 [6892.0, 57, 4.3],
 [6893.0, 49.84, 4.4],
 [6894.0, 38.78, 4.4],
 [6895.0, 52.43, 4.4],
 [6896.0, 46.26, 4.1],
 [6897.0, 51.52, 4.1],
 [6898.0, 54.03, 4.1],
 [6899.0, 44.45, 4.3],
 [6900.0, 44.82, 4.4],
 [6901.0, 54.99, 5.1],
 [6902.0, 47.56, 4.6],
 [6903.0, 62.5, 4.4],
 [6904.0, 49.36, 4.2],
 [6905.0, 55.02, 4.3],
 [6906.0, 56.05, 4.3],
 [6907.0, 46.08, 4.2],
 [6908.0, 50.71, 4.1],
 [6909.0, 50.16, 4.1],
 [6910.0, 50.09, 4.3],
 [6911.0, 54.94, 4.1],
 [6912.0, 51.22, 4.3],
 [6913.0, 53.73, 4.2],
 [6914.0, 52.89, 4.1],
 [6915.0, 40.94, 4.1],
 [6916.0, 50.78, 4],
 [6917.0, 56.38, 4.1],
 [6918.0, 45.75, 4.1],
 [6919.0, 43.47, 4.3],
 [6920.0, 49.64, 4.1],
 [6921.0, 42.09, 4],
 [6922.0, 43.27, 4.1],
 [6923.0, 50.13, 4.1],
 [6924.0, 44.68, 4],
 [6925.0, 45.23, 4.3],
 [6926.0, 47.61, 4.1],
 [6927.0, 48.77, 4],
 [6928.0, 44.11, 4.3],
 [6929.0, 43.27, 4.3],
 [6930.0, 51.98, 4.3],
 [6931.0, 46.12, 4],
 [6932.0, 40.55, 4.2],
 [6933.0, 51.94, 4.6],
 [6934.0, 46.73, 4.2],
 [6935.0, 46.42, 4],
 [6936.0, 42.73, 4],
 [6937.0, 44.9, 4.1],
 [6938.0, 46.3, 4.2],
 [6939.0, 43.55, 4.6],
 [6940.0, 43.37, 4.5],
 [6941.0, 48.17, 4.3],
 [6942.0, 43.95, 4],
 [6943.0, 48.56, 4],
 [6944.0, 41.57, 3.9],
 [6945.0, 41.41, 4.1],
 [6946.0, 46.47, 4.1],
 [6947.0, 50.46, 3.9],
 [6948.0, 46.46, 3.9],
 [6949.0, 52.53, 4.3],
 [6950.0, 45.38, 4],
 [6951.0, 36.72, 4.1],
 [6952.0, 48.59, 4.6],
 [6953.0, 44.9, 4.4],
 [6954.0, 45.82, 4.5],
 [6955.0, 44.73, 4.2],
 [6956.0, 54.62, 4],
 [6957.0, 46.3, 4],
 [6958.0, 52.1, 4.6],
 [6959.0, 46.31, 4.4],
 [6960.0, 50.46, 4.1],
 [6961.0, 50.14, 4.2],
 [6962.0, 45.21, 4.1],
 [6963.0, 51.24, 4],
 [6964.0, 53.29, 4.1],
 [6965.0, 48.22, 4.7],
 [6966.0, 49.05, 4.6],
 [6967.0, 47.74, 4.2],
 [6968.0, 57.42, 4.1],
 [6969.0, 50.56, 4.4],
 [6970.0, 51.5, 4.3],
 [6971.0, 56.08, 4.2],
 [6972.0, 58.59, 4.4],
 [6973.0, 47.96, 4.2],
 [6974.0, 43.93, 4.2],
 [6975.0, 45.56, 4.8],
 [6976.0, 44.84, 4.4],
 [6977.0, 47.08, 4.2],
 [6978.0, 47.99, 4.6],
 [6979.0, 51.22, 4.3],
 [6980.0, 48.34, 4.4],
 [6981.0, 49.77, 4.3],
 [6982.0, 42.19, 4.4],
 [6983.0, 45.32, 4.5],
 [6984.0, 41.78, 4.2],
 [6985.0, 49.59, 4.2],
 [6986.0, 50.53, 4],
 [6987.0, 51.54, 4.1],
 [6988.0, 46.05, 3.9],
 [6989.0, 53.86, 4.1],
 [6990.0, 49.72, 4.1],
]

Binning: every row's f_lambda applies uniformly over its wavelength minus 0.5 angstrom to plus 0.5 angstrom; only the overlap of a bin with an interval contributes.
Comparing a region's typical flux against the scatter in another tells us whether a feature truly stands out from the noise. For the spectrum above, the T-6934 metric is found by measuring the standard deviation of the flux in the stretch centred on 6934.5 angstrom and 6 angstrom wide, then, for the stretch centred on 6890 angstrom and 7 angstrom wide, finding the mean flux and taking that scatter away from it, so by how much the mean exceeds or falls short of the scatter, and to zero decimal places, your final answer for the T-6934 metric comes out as 46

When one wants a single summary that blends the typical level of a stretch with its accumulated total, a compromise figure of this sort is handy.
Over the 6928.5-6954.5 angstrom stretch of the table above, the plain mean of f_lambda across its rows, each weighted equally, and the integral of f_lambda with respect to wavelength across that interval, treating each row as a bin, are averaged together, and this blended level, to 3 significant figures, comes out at 617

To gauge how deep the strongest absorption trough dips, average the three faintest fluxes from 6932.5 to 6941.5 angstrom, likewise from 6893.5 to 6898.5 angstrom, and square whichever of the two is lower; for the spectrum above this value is 1868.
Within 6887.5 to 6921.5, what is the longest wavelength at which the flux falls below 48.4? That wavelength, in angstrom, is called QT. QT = 6921.0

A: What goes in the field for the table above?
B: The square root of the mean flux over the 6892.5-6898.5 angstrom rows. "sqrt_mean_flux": 6.99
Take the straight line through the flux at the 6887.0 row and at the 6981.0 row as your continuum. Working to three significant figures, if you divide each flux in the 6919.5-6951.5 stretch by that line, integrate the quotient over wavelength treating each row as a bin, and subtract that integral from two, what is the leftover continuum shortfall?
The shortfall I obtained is -28.1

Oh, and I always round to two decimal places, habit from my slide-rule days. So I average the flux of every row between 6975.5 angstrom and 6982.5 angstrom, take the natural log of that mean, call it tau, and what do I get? 3.86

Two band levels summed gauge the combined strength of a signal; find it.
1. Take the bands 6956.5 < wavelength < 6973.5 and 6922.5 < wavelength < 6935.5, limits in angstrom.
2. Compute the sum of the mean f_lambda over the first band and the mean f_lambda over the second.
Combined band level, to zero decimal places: 97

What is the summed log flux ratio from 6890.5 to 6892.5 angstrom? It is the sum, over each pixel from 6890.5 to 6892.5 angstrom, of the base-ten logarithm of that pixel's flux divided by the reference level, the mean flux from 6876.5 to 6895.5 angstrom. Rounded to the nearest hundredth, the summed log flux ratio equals 0.11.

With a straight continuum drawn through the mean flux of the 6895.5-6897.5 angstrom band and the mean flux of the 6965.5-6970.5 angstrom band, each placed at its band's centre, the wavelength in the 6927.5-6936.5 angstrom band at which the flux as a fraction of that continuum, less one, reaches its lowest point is 6932.0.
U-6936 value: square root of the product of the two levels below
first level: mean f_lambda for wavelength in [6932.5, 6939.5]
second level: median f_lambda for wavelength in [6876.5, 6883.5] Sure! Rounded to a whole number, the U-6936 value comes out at 45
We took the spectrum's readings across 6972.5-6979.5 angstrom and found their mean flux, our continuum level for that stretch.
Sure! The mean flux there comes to 46.9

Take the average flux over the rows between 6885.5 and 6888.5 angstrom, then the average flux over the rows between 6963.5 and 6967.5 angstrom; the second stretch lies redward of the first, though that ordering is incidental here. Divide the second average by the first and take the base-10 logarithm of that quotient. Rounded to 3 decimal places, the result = 0.037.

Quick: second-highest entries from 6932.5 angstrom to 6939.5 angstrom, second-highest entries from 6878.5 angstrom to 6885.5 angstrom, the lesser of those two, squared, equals 2184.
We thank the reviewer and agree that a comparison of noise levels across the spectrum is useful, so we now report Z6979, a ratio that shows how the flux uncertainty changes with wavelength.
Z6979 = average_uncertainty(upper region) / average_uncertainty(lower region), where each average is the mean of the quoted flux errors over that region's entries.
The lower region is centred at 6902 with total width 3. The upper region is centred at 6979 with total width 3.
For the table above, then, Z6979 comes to 0.94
